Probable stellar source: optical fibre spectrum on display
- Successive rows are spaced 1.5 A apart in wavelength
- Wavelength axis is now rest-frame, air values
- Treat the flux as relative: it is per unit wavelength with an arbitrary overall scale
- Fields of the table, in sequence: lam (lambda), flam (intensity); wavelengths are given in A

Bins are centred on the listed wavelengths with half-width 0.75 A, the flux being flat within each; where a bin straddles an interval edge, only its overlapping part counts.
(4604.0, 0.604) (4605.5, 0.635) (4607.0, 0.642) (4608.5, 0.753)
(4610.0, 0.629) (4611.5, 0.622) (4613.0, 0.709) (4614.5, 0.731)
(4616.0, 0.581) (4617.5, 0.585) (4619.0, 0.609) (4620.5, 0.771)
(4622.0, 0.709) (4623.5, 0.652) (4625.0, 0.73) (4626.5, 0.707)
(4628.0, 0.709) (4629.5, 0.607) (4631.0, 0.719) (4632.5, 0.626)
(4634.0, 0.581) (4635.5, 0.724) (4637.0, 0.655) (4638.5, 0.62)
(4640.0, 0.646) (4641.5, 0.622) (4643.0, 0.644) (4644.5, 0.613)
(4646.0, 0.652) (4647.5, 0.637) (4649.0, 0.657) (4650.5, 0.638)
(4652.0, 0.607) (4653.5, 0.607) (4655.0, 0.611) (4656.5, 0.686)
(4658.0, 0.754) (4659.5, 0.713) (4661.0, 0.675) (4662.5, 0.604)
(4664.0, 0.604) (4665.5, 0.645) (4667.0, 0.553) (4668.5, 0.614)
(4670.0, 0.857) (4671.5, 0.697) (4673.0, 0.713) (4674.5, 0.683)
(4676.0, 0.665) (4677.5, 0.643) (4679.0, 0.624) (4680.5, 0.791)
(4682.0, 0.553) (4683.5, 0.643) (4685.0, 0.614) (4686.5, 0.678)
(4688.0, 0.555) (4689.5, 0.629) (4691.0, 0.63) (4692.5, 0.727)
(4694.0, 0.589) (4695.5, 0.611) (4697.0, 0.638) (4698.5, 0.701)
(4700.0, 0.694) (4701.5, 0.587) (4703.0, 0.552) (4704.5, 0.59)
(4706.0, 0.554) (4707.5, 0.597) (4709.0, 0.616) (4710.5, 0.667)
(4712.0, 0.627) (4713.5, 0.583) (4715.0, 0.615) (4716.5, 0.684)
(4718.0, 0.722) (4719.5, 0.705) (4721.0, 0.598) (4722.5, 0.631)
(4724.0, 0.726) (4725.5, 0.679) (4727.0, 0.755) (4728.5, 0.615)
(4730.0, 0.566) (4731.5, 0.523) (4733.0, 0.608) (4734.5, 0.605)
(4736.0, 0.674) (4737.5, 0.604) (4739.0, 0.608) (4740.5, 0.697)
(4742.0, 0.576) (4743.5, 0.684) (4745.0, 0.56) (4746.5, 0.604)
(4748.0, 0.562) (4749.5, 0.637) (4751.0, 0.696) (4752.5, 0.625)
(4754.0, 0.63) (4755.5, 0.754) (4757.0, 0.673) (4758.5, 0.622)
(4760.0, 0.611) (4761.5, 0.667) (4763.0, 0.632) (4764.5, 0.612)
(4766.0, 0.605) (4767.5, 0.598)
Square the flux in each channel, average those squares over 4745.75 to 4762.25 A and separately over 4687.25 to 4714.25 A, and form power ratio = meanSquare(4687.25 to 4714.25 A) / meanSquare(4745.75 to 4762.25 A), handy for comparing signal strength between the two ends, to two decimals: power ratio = 0.93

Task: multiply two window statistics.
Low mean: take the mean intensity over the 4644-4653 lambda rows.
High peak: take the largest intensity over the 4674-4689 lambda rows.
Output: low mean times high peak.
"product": 0.501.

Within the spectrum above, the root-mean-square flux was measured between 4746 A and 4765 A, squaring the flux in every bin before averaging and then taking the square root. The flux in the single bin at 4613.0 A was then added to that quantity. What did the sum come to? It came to 1.35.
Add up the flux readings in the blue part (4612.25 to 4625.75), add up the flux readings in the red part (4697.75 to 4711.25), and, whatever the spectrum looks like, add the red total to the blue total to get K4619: 11.6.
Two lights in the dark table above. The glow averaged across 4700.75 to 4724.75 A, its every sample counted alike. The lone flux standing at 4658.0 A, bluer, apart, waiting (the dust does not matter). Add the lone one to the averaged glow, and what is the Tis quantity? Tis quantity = 1.38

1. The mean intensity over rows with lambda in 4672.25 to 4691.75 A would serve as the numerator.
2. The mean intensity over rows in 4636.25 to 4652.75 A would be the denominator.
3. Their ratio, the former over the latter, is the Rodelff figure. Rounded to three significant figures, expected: 1.02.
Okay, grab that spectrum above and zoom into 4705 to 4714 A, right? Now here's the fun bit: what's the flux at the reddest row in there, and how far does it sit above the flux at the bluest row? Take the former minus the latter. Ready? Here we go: 0.03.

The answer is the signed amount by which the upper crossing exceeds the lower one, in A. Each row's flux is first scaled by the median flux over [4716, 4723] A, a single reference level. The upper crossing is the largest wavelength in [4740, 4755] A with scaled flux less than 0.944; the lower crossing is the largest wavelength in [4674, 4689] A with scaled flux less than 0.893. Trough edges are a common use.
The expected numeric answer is 66.0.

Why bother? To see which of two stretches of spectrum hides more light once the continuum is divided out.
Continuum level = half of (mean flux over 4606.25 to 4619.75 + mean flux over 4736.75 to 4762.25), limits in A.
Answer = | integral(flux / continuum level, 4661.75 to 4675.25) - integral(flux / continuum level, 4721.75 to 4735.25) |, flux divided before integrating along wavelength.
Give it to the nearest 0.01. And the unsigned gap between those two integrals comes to 0.61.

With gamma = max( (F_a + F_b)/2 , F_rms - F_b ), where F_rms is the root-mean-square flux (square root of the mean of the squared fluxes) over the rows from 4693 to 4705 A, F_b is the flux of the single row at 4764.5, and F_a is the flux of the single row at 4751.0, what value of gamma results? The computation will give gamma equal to 0.654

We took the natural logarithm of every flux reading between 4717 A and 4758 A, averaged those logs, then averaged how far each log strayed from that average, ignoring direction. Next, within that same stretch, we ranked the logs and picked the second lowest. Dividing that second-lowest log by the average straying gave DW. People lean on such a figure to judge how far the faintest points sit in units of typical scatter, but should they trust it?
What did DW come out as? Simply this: -7.1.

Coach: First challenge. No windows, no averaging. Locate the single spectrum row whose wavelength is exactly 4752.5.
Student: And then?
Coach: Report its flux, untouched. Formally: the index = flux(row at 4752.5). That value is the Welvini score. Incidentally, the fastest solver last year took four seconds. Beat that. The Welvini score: 0.625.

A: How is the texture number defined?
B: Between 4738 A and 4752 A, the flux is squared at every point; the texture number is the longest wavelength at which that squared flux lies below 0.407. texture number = 4749.5 A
